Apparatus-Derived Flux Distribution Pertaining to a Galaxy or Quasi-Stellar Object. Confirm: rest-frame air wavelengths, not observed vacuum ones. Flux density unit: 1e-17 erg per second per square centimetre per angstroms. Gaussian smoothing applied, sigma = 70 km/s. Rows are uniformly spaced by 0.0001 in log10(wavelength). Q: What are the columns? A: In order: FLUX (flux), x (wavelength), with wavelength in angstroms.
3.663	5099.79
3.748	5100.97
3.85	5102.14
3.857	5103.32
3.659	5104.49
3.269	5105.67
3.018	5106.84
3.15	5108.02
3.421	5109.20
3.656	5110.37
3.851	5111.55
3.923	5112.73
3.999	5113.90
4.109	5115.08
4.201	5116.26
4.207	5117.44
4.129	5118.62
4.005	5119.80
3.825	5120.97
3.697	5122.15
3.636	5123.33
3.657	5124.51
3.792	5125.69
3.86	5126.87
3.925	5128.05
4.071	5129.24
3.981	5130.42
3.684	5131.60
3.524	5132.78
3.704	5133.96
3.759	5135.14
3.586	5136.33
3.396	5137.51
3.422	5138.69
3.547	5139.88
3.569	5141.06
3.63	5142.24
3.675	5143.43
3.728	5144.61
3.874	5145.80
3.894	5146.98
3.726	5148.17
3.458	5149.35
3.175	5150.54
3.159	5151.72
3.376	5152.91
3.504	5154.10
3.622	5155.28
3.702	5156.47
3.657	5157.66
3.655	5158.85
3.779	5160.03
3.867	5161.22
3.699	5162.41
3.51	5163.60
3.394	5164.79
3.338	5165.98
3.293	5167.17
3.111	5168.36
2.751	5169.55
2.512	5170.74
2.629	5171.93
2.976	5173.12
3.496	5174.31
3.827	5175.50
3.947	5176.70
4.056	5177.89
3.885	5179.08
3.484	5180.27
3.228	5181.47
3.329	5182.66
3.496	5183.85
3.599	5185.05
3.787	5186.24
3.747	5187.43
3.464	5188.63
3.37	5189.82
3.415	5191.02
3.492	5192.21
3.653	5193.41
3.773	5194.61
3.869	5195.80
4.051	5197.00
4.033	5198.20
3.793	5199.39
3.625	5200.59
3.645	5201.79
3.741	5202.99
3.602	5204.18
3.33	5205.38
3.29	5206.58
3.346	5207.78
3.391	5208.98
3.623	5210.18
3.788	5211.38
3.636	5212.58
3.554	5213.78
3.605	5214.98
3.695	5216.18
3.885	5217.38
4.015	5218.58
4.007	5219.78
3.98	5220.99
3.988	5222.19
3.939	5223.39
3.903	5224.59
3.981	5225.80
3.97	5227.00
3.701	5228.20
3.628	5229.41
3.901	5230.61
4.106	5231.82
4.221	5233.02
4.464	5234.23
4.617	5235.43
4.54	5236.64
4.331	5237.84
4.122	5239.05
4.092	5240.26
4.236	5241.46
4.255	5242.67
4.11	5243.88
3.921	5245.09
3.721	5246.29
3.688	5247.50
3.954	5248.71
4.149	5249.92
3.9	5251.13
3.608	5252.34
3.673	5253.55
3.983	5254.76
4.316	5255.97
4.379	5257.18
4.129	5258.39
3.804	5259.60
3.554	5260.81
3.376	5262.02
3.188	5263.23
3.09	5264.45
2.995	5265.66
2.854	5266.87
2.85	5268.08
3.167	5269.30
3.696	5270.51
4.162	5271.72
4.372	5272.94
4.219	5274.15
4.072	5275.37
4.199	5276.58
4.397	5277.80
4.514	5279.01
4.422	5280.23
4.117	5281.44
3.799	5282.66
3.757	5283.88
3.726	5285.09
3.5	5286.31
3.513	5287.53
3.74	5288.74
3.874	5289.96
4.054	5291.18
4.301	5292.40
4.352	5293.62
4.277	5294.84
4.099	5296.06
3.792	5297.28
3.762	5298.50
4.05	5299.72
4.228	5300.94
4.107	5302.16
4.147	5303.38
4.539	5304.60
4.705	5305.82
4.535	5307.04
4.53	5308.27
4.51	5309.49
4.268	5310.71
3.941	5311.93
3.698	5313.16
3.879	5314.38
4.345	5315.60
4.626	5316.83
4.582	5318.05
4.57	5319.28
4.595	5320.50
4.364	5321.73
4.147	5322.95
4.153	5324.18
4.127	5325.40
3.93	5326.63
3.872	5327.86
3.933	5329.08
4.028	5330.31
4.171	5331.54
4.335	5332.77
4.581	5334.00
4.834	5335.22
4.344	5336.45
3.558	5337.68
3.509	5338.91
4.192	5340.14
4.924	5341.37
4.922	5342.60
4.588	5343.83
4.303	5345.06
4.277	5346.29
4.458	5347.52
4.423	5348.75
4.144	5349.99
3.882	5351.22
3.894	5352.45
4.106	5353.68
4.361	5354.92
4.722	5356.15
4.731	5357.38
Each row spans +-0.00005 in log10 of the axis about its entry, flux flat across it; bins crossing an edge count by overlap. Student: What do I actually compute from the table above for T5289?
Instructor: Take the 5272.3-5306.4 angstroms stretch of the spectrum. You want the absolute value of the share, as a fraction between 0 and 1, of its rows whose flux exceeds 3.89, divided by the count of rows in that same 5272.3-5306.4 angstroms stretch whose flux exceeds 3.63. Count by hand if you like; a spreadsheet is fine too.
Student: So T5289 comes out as 0.026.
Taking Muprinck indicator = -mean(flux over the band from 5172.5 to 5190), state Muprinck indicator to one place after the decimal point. -3.6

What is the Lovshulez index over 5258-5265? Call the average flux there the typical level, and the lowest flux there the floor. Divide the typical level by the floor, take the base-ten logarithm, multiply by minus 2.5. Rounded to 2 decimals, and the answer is -0.14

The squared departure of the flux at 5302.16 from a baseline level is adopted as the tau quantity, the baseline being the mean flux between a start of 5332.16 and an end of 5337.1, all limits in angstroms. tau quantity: 0.17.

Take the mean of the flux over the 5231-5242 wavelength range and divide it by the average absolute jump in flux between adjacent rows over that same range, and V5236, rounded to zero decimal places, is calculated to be 29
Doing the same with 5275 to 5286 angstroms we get 27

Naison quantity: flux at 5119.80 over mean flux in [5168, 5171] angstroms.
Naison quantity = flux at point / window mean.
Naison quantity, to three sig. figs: 1.43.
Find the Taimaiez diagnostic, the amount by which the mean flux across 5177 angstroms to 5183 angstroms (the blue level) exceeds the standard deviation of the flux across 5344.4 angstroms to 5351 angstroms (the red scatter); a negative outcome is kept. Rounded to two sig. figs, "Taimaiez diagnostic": 3.5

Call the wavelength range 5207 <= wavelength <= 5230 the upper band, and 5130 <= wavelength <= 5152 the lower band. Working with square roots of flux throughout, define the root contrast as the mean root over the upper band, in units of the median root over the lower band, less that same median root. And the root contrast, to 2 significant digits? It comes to -0.89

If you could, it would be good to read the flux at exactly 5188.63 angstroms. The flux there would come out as 3.464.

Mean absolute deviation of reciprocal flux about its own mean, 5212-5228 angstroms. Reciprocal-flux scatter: 0.0101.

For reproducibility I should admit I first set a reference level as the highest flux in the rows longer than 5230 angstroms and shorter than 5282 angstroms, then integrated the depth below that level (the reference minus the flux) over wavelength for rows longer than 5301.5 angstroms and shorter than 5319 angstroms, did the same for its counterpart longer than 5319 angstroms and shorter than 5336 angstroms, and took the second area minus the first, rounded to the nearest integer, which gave 1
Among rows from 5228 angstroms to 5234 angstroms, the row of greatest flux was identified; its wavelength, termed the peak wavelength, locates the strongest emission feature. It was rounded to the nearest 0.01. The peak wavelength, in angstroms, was 5233.02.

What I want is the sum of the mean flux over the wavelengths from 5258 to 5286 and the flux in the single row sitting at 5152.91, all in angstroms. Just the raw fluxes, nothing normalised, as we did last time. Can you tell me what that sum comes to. 7.1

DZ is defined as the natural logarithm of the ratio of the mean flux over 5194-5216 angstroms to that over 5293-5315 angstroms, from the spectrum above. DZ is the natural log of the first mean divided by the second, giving -0.138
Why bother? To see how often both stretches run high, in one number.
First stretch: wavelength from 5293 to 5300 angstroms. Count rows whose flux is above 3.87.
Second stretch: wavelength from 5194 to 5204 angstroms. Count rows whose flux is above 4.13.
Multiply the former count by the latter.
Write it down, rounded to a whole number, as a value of 0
